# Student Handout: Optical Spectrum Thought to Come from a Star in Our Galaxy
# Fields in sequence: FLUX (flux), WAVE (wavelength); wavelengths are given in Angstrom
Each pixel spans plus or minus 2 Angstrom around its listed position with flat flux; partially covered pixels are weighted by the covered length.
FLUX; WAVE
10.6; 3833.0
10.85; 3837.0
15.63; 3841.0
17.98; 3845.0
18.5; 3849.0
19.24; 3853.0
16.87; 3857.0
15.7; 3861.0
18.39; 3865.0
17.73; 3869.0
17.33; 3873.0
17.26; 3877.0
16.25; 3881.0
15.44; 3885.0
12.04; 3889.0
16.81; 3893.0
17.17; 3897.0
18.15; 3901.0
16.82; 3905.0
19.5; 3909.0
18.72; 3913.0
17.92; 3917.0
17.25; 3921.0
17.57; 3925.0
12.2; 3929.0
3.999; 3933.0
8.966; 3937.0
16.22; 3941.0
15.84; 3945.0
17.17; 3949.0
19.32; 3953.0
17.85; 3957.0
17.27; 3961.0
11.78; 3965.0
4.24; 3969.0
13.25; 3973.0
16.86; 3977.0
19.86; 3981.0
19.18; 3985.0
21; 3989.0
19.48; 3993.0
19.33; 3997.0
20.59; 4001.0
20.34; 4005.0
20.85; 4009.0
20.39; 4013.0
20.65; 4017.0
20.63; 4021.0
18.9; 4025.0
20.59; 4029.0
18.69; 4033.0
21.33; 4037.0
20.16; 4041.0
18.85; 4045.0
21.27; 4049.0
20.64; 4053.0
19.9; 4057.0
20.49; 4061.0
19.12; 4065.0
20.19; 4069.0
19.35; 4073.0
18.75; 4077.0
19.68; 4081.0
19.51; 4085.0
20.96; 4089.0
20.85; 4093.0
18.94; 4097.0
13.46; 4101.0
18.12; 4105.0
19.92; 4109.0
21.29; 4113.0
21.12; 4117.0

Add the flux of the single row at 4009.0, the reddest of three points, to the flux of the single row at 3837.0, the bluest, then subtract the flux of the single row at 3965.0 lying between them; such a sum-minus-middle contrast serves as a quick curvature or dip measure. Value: 19.9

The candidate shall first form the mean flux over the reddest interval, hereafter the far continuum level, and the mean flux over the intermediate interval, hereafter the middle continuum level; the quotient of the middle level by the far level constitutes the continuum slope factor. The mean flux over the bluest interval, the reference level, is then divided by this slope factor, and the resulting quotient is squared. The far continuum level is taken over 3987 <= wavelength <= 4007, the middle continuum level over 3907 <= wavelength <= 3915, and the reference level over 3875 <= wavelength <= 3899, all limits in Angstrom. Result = 278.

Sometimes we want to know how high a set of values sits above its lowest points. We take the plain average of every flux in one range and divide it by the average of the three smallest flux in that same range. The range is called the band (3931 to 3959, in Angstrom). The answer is 1.48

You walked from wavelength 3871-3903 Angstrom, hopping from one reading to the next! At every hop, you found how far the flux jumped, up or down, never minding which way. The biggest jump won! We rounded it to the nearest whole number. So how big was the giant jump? 5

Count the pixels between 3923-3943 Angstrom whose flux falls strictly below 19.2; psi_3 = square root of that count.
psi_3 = 2.24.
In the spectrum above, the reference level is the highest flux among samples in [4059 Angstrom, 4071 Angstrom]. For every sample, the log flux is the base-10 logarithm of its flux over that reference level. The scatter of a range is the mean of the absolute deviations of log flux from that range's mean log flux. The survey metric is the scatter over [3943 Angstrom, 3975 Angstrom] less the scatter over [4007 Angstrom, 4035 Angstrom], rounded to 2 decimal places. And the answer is 0.12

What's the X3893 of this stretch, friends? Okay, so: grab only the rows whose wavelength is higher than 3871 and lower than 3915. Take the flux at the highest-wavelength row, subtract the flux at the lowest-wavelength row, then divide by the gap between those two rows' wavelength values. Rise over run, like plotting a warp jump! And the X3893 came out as 0.03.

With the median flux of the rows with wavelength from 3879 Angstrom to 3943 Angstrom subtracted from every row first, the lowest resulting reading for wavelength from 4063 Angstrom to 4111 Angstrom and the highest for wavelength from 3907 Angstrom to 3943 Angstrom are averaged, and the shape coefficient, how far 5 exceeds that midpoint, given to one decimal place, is 5.3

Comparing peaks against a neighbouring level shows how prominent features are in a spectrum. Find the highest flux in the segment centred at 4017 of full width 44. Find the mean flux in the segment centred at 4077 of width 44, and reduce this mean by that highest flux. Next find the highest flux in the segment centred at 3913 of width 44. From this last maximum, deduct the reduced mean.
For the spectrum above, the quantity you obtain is 21.0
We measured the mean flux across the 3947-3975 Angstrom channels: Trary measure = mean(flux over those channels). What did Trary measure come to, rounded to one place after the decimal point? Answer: 14.4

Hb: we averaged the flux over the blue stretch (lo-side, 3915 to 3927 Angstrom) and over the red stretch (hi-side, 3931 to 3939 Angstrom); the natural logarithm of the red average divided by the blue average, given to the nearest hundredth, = -1.00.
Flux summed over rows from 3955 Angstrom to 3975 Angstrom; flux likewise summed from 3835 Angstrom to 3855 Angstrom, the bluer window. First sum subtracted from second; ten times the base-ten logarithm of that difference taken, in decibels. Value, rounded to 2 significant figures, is 13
